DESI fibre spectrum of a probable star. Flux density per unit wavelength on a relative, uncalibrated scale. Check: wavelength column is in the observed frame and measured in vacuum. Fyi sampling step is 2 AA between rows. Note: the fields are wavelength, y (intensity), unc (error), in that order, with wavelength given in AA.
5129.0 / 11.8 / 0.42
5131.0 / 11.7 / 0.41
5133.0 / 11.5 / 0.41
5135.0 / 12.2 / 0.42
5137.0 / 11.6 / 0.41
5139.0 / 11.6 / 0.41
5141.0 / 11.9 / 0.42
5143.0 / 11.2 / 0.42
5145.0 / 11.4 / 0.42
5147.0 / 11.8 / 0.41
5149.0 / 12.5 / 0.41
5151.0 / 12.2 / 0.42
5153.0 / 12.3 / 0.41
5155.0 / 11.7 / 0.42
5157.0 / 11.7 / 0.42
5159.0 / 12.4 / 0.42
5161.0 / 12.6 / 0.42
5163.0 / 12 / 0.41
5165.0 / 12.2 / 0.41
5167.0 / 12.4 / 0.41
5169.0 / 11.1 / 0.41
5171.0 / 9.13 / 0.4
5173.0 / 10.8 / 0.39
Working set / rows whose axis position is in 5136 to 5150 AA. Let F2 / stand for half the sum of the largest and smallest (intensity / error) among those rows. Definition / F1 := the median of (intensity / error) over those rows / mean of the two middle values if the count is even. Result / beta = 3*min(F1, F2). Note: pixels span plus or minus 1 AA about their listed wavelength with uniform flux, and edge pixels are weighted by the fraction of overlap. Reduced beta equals 84.9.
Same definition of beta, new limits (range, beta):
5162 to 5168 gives 89.3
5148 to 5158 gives 87.1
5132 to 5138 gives 84.9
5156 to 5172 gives 79.6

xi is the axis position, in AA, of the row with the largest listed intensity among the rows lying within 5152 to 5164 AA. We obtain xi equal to 5161.0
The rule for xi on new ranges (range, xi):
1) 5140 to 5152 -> 5149.0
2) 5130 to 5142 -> 5135.0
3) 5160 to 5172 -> 5161.0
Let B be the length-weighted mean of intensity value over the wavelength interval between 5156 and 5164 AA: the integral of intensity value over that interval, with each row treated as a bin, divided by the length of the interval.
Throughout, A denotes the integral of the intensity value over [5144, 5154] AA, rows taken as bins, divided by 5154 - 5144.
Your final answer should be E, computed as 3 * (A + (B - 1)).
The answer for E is 69.6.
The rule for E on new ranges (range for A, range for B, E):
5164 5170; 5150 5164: 69.1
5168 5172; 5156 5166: 63.9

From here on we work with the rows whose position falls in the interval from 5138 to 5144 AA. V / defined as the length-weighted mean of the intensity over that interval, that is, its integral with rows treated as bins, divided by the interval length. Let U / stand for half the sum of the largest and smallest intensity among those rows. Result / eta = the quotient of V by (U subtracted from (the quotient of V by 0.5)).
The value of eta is 1.00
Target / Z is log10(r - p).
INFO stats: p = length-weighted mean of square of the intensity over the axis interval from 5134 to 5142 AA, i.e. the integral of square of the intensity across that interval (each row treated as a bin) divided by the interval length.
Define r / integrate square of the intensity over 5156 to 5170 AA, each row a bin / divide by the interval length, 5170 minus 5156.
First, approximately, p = 140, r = 145.6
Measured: 0.8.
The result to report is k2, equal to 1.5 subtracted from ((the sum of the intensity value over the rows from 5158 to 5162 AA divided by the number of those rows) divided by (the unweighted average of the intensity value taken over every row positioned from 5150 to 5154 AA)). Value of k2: -0.48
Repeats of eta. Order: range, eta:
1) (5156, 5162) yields 0.99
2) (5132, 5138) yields 1.01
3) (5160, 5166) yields 1.00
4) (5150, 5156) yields 0.99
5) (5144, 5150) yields 1.00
